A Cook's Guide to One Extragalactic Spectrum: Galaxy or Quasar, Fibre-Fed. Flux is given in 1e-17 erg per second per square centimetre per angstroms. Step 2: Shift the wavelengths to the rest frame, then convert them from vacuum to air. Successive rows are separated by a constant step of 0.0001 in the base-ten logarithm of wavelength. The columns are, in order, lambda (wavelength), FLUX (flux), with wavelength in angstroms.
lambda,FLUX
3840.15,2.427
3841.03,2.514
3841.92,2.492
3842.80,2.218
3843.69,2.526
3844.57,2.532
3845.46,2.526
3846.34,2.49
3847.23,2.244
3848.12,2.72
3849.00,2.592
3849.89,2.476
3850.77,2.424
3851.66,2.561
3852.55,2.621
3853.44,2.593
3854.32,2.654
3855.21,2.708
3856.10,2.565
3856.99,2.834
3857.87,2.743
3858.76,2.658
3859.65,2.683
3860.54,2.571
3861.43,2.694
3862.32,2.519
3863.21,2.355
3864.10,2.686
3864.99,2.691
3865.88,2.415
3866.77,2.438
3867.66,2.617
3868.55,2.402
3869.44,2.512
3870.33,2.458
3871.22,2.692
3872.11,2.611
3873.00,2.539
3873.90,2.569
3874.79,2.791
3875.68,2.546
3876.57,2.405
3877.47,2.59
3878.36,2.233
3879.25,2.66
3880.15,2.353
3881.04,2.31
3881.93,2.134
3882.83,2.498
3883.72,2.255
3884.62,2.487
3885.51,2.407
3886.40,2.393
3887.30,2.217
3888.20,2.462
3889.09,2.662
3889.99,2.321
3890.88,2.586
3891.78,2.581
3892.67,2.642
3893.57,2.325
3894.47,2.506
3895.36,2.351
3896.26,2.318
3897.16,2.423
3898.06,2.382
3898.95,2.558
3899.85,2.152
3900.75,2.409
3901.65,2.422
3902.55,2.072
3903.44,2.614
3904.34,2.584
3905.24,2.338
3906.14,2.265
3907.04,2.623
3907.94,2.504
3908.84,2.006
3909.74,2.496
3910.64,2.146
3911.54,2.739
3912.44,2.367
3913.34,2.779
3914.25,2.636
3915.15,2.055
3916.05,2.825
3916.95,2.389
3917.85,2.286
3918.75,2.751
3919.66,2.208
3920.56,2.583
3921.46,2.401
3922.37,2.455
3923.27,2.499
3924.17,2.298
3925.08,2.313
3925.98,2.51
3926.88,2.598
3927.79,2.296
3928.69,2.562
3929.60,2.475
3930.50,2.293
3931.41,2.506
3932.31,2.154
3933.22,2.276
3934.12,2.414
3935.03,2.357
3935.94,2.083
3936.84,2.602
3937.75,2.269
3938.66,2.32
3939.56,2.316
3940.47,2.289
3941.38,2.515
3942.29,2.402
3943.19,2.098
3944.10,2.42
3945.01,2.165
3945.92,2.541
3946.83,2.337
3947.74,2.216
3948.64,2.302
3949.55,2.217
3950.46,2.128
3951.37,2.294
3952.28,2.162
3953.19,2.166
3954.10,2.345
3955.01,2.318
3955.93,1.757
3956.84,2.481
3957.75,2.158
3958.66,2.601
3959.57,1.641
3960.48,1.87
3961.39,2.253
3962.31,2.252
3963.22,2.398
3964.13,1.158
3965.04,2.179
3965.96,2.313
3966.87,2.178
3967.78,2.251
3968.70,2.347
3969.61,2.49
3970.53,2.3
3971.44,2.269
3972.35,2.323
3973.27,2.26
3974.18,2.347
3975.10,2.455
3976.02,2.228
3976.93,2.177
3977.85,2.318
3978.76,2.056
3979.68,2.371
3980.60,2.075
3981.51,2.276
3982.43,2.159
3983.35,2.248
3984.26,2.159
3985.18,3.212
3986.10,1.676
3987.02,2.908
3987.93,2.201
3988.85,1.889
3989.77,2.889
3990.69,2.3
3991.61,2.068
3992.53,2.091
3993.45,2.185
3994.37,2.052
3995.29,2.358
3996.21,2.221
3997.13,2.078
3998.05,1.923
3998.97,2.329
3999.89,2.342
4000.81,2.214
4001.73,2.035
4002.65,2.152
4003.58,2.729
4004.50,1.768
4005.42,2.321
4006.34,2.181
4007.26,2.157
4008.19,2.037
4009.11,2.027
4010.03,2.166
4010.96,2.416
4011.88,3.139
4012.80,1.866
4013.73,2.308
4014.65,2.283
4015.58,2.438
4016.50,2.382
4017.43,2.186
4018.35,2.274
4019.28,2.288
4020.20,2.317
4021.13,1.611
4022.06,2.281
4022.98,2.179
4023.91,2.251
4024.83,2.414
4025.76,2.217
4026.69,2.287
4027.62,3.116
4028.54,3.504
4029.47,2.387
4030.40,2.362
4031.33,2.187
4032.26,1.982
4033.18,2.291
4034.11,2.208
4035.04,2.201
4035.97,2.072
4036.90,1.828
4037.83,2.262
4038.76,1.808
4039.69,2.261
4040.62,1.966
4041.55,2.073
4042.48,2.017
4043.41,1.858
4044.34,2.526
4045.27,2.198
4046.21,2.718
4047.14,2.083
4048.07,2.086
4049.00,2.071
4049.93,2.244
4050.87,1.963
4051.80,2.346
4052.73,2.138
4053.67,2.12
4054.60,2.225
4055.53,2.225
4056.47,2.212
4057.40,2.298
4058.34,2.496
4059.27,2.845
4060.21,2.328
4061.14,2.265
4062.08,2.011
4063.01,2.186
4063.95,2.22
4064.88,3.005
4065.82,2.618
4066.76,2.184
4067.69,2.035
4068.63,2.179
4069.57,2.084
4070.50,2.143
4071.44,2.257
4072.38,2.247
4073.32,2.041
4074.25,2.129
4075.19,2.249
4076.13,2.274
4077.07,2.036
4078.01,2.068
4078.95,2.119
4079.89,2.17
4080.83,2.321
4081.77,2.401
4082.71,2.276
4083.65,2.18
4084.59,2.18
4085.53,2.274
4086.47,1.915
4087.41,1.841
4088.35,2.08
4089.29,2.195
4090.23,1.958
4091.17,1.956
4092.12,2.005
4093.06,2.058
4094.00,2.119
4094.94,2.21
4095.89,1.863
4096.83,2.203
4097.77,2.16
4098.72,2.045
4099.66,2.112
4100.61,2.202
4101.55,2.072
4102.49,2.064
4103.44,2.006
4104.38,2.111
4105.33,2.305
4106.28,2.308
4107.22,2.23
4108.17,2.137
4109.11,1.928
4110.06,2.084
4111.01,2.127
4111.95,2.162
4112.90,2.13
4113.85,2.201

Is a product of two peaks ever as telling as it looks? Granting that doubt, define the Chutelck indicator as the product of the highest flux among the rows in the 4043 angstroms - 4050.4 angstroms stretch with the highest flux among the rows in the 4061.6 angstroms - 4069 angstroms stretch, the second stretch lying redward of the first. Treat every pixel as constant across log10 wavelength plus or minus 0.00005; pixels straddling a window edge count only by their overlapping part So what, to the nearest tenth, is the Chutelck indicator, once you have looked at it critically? 8.2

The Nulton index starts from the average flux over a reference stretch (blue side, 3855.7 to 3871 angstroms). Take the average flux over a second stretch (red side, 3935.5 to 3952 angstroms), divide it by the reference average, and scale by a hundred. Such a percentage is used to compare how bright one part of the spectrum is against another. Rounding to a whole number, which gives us 89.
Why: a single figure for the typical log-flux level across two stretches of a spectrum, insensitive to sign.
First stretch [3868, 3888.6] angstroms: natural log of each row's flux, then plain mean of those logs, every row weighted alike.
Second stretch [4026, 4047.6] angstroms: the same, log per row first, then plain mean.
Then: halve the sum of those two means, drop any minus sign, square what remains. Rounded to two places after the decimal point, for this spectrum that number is 0.73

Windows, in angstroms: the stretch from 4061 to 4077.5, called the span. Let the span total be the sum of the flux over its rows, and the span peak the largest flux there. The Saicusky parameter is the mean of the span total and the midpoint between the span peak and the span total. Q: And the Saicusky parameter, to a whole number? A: 31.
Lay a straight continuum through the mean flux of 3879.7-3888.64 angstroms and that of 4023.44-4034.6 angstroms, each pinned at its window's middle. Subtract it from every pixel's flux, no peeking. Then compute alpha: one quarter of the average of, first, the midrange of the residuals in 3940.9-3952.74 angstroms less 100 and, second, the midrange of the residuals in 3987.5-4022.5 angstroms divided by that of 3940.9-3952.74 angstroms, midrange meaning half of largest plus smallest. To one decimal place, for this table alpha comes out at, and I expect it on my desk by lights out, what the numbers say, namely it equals -12.4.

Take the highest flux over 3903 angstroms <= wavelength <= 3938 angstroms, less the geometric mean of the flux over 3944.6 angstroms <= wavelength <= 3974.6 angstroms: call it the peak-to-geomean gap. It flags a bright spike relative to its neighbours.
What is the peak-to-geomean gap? 0.63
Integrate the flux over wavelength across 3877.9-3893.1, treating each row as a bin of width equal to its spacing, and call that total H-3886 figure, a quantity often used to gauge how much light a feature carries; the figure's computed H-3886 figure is 36.9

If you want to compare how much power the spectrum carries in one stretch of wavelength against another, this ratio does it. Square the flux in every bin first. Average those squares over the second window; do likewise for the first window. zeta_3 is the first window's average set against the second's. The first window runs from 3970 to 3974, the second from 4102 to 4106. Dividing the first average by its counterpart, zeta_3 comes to 1.16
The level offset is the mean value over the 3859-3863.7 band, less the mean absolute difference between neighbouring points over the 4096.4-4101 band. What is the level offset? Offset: 2.49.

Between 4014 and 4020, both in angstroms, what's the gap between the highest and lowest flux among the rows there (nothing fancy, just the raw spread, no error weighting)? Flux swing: 0.3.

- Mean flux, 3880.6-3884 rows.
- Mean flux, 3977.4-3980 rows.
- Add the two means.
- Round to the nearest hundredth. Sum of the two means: 4.55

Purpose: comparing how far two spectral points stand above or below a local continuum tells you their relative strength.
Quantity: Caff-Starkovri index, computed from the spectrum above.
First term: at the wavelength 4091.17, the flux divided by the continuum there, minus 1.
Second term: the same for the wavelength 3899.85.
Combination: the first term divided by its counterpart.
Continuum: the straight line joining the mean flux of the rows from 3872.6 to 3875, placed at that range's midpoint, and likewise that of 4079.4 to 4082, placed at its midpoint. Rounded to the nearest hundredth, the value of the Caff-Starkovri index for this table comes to 0.84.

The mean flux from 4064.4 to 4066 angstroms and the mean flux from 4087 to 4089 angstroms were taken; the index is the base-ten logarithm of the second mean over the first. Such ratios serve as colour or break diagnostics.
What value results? -0.16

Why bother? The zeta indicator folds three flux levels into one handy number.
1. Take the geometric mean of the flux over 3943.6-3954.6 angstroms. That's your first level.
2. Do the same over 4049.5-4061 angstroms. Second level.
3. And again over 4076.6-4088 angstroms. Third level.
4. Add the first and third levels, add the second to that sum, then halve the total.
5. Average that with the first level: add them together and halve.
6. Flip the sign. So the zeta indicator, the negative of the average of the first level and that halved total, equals -2.81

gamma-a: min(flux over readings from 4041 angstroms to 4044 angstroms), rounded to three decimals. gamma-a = 1.858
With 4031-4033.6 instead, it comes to 1.982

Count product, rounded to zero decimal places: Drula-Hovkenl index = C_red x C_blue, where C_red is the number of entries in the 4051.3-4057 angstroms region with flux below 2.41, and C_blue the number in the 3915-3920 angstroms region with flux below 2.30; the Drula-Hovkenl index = 18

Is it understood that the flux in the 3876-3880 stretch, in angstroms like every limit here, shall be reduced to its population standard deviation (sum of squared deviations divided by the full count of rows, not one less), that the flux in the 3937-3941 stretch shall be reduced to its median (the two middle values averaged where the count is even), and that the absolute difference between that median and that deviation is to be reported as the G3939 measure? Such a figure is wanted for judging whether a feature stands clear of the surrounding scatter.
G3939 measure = 2.14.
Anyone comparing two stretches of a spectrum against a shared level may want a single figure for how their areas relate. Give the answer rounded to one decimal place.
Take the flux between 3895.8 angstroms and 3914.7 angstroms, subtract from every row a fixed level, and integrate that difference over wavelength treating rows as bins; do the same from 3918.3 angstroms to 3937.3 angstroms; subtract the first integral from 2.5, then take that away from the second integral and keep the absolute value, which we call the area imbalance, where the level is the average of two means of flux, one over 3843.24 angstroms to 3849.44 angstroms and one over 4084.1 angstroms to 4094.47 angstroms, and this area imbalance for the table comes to 2.4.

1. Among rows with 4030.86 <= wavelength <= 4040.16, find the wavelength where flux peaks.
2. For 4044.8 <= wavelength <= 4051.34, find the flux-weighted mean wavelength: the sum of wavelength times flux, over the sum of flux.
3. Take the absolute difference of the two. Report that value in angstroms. 14.8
